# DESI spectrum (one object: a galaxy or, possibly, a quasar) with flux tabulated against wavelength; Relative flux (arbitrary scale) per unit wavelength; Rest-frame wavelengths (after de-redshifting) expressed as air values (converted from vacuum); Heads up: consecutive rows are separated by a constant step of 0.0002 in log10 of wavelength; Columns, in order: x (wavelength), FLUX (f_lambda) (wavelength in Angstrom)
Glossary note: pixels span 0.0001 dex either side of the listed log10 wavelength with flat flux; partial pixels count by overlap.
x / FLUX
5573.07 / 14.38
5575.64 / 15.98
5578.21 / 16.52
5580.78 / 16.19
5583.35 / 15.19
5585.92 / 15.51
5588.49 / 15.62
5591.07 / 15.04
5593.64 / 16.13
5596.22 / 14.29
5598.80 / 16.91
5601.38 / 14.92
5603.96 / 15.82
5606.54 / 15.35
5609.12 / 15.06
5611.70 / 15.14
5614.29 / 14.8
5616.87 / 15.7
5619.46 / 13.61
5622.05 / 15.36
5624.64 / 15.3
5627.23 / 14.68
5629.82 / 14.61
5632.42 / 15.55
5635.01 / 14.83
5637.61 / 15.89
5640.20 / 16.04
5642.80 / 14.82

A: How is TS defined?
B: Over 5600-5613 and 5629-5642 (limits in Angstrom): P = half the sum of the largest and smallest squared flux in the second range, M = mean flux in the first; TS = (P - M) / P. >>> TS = 0.935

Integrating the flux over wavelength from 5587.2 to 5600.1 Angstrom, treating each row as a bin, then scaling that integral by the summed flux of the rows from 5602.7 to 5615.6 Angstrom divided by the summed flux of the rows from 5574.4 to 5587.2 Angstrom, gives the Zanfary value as 193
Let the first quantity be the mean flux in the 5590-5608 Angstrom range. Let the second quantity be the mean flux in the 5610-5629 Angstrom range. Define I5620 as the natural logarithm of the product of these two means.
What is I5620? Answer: 5.44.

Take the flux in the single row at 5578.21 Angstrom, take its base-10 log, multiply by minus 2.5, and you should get -3.05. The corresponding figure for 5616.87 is -2.99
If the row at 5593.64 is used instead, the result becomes -3.02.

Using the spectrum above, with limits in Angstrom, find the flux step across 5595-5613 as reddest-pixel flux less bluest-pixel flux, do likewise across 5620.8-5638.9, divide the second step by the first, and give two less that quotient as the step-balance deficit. 1.4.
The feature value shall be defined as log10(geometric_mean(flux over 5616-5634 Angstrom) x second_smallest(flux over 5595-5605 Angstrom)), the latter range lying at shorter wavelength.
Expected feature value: 2.35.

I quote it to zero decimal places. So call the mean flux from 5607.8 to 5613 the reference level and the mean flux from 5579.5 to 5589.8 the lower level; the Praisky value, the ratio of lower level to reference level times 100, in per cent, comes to 103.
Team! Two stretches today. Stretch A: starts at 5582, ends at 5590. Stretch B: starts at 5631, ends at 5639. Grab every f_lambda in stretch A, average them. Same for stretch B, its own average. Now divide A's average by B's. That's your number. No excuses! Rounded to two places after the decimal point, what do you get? 1.00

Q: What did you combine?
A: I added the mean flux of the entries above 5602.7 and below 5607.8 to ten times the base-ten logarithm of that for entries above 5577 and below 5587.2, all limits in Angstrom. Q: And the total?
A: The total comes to 27.6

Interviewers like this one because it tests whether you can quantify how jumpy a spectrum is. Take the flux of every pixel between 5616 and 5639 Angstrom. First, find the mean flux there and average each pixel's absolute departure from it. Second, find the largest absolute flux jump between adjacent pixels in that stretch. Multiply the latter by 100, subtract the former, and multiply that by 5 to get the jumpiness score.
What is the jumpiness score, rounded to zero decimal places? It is 1042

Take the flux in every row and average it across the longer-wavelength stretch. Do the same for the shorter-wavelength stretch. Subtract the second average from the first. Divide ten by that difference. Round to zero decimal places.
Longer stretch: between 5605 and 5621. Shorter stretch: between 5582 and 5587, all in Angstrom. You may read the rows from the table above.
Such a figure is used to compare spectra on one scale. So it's -25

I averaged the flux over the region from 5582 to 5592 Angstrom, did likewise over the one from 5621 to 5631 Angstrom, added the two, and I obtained 30.3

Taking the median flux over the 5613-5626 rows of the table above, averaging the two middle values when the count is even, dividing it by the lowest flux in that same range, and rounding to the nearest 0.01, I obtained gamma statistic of 1.12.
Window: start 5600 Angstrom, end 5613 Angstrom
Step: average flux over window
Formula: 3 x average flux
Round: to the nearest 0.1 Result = 45.8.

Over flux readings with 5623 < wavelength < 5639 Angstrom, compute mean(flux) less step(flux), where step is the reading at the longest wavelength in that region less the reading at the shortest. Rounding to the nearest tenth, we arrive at 14.6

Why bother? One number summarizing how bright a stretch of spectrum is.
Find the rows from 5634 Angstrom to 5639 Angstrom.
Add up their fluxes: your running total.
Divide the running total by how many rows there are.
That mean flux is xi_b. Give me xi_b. 15.4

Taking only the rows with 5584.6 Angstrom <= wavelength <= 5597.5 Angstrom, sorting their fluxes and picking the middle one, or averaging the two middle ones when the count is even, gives 15.5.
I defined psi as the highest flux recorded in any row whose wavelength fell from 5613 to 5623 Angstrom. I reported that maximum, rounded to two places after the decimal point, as 15.70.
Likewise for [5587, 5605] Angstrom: 16.91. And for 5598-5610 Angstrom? 16.91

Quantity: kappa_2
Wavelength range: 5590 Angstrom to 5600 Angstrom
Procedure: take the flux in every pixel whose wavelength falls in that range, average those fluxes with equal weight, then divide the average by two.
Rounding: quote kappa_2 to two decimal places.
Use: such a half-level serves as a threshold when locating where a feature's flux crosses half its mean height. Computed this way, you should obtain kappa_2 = 7.80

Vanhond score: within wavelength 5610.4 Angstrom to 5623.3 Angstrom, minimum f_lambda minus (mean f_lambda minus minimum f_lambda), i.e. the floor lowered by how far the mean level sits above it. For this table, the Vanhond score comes 12.3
